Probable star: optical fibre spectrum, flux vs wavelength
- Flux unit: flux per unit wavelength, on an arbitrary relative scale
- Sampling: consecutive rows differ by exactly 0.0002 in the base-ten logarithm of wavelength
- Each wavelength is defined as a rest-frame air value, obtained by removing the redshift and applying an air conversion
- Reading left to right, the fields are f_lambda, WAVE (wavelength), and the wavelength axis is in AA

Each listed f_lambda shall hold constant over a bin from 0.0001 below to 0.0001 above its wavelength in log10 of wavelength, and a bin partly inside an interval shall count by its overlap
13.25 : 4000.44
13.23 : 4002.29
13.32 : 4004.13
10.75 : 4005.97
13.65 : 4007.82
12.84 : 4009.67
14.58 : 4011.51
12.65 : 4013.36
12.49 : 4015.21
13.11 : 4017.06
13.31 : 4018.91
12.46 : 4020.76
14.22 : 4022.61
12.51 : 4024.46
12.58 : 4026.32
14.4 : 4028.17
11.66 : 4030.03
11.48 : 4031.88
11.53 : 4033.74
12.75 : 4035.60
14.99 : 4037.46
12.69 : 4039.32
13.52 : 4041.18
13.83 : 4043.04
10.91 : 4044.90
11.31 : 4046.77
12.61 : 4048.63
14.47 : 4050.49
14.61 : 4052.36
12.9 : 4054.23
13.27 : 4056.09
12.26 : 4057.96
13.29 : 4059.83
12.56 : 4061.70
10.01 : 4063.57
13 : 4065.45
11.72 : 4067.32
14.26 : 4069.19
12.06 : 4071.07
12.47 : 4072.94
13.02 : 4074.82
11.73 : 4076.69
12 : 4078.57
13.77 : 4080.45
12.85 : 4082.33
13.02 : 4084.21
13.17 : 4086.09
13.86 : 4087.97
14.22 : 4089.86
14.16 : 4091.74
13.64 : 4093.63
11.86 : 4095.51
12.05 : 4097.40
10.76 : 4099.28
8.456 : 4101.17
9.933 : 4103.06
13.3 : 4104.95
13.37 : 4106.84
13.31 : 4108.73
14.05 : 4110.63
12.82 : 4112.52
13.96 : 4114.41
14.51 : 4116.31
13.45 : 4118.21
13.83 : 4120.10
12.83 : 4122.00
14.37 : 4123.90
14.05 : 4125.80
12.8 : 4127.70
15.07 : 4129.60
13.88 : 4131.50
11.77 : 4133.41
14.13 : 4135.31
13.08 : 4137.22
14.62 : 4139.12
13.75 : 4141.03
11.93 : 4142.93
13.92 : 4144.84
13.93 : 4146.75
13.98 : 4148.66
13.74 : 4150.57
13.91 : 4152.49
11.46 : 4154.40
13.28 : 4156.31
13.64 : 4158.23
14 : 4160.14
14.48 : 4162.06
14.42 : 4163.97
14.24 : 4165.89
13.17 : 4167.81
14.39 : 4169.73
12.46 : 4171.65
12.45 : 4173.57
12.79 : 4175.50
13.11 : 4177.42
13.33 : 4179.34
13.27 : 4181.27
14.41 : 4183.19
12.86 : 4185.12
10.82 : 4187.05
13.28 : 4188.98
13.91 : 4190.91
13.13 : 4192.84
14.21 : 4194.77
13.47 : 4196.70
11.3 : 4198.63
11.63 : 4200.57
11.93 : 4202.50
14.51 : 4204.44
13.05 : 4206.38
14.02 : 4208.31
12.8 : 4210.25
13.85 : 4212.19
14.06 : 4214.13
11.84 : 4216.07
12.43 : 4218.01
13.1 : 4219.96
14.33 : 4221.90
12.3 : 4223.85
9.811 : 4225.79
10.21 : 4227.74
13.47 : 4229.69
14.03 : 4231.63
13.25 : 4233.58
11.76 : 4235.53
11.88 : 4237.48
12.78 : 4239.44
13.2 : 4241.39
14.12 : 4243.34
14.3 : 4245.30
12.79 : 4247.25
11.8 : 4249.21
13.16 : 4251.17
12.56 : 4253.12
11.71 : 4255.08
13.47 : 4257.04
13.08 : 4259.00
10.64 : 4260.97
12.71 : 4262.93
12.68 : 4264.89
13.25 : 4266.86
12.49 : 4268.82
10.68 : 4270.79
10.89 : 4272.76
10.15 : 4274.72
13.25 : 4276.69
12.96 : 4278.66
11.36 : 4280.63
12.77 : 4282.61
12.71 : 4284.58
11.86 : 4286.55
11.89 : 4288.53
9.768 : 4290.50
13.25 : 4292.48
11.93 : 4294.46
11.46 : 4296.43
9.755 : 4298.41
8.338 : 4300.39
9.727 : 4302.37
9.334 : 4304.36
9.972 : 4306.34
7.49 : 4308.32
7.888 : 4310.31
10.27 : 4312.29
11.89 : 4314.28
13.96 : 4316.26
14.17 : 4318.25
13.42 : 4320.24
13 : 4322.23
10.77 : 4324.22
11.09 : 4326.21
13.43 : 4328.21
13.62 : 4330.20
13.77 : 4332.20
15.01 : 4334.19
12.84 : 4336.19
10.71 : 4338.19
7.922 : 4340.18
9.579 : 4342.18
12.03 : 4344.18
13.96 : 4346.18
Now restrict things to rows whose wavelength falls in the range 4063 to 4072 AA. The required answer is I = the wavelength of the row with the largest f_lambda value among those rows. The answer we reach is 4069.19 AA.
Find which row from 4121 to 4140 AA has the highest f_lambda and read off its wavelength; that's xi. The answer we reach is 4129.60 AA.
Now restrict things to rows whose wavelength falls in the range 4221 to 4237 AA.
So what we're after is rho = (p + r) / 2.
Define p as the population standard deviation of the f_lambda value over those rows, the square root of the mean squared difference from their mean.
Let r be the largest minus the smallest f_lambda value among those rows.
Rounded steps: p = 1.6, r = 4.5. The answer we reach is 3.1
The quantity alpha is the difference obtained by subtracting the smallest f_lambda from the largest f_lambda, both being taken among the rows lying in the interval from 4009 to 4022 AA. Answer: 2.1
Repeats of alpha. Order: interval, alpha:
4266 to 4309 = 5.8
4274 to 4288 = 3.1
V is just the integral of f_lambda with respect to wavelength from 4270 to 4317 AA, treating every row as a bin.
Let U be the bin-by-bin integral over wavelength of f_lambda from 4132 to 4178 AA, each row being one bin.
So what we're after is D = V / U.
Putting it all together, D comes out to 0.833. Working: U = 619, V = 515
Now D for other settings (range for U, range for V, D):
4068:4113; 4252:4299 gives 0.989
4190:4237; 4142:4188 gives 1.016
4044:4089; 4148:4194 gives 1.073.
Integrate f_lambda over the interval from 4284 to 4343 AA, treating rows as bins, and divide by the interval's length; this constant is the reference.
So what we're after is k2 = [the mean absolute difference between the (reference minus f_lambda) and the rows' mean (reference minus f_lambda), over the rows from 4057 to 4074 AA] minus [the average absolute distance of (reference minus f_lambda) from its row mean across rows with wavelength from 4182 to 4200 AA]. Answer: -0.1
